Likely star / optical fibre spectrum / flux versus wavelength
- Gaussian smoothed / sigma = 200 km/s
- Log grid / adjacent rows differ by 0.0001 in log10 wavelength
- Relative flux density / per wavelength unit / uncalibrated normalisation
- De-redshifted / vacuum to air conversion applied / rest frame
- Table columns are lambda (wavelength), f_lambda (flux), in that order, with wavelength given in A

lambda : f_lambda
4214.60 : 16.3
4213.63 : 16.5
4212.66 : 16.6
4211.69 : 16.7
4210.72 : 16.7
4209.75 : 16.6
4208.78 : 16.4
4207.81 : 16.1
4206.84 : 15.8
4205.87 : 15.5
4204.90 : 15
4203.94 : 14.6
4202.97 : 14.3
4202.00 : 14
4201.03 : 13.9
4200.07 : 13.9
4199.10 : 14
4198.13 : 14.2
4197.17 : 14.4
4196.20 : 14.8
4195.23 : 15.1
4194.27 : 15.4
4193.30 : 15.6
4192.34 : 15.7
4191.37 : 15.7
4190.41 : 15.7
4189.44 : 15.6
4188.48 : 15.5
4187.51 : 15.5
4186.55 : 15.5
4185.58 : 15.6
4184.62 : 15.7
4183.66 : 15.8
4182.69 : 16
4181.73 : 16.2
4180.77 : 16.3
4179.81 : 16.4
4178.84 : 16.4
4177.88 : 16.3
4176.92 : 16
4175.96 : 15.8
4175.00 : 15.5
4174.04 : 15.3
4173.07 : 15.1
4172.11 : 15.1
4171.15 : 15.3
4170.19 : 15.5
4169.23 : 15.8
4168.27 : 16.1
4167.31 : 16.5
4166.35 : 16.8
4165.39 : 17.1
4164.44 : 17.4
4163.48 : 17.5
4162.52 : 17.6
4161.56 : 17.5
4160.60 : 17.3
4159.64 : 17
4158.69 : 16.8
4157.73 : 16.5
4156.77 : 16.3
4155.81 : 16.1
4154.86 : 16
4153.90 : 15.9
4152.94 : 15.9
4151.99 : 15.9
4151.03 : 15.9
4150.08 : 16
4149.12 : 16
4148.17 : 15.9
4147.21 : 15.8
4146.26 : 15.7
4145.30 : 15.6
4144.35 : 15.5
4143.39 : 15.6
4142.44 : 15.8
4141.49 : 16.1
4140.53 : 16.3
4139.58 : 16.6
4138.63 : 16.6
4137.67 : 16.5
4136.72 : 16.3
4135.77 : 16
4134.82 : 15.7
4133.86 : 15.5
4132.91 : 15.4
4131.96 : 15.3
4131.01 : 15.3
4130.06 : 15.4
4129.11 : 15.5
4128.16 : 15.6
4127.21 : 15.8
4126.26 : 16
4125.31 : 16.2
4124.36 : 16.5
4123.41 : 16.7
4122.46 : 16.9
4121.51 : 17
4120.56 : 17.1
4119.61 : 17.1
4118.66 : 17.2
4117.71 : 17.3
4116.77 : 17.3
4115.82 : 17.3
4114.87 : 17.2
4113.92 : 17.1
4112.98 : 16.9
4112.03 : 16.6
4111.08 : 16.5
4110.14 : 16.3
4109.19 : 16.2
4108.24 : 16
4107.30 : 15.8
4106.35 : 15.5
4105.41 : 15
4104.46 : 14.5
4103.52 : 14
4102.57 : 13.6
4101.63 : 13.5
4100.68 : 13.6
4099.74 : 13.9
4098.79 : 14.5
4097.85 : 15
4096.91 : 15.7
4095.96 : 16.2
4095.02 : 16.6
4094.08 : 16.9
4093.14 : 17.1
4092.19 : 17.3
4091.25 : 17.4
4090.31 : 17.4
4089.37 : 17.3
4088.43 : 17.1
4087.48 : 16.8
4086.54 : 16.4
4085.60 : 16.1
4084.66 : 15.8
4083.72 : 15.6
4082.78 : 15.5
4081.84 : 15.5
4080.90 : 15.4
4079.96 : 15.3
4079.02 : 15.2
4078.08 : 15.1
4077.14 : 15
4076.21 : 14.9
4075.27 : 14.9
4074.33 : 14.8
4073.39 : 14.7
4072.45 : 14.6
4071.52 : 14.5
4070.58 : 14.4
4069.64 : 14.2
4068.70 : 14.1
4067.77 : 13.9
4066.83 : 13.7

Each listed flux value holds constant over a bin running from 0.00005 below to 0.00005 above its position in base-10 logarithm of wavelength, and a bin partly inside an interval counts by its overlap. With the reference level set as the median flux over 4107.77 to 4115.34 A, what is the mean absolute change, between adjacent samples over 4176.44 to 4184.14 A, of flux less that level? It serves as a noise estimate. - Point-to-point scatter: 0.14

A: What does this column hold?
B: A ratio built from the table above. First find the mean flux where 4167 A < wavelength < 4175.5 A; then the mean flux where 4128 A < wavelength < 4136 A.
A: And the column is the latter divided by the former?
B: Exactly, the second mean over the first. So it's 1.00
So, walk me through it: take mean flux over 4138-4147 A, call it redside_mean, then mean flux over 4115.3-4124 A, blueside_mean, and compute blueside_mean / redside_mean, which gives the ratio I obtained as 1.07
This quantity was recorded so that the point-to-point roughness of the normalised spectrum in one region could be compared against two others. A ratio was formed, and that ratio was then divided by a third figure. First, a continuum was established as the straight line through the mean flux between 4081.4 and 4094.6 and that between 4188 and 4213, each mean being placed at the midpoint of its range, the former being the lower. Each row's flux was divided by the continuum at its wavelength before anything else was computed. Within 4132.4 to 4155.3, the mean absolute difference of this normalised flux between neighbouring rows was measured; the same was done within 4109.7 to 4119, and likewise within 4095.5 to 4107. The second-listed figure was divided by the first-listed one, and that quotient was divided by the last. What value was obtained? 36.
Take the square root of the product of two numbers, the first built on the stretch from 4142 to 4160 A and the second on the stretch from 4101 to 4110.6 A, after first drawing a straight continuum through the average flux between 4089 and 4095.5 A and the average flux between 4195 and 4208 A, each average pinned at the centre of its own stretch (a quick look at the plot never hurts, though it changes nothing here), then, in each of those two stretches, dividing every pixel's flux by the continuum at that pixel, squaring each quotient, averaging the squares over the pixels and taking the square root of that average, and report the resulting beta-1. 0.953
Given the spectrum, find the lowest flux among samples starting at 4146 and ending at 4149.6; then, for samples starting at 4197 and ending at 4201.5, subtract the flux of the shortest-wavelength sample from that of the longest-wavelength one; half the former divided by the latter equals -16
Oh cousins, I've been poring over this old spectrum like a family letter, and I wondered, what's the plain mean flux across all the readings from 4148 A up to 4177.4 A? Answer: 16.2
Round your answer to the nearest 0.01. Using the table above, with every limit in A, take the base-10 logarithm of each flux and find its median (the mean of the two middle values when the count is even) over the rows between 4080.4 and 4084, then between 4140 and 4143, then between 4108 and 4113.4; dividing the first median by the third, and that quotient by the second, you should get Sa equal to 0.81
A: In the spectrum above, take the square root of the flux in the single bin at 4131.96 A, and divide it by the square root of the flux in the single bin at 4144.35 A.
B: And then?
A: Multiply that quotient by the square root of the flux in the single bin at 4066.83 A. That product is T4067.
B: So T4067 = 3.7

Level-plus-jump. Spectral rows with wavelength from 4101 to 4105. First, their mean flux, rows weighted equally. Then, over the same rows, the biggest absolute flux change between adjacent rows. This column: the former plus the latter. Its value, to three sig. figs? 14.4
